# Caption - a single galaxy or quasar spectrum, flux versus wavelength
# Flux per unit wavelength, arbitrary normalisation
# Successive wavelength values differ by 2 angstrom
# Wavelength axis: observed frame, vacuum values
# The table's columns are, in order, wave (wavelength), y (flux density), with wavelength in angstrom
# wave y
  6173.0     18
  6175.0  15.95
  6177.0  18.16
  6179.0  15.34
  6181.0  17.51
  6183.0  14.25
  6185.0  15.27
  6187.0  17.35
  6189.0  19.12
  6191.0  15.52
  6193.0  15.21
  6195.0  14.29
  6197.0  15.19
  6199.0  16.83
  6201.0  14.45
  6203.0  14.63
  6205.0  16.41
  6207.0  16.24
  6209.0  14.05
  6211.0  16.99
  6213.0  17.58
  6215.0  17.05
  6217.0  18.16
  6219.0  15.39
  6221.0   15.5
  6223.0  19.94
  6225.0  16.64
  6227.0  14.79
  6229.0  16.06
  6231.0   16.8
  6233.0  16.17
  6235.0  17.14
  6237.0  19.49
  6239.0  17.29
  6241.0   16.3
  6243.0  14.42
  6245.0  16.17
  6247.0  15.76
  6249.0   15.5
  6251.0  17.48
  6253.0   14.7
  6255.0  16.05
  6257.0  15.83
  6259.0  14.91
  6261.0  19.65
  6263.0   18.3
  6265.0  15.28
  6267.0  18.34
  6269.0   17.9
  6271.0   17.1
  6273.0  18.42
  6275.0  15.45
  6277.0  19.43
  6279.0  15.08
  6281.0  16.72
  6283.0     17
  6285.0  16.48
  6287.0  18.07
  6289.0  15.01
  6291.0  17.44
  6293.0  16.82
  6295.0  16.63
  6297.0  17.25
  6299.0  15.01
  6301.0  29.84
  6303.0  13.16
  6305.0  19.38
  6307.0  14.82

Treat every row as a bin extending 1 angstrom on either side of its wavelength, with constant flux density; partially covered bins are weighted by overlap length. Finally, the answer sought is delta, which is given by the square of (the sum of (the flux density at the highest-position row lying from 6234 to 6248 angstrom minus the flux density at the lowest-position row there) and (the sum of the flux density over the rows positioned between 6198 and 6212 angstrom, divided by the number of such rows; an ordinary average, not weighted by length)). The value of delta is 204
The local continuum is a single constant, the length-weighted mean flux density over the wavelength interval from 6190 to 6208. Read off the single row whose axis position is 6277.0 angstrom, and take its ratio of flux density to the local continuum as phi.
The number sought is 1.26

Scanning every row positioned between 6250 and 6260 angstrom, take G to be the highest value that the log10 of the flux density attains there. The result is 1.243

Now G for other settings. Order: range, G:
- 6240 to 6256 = 1.243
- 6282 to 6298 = 1.257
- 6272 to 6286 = 1.288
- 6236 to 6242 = 1.290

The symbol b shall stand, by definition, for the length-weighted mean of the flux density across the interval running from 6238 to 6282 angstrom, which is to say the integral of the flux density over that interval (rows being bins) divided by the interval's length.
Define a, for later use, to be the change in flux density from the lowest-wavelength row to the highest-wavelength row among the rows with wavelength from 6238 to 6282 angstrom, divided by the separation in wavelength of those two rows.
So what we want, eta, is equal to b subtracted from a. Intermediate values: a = -0.01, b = 16.6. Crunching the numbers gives -16.7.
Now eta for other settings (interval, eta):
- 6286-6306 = -17.8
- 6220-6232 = -16.5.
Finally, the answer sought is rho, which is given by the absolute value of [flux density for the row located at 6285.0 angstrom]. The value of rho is 16.5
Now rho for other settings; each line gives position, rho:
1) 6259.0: 14.9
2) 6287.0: 18.1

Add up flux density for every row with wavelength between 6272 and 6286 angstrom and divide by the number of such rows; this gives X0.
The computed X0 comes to 16.9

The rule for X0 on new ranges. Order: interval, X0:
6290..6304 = 18.0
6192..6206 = 15.3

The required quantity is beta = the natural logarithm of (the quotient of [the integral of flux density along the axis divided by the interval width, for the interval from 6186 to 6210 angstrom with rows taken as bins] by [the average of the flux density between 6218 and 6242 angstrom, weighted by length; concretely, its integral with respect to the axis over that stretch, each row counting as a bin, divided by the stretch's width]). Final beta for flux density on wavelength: -0.063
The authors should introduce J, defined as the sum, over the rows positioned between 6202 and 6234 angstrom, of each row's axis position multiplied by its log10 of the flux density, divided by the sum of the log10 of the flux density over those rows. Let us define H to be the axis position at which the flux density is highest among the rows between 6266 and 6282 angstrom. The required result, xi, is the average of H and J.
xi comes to 6247.5 angstrom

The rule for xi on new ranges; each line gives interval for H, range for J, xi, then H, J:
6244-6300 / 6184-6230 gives 6234.0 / 6261.0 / 6207.1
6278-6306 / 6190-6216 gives 6252.1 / 6301.0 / 6203.1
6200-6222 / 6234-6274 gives 6235.5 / 6217.0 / 6254.1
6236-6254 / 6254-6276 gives 6251.0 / 6237.0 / 6265.0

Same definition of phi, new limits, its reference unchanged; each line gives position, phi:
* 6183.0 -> 0.92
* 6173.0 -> 1.17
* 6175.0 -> 1.03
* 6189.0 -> 1.24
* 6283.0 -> 1.10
